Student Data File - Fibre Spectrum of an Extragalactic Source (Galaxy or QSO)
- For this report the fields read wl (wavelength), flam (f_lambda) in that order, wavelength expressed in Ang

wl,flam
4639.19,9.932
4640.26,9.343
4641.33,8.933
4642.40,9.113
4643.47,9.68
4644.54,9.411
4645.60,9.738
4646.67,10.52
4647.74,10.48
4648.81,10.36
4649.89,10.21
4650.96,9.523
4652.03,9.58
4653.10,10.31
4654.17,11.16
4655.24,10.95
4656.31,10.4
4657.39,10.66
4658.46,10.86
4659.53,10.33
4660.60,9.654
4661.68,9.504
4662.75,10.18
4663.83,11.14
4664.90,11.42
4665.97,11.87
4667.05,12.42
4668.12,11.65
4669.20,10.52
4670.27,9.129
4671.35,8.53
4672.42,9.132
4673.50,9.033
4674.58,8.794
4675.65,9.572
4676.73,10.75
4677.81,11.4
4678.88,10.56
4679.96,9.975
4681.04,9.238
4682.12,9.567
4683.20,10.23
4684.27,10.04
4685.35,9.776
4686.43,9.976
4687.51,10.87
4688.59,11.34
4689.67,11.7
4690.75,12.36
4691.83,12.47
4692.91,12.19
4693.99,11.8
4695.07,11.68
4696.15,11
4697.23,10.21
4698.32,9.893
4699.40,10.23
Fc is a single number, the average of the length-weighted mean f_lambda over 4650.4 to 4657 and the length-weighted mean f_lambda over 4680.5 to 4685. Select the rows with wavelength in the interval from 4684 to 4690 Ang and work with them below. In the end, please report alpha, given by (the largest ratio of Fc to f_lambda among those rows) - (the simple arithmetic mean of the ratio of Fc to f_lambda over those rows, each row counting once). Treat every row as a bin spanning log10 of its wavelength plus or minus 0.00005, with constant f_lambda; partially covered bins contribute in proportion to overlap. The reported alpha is 0.077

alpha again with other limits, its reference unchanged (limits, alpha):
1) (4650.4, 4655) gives 0.060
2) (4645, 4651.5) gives 0.063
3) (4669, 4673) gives 0.094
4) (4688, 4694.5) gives 0.046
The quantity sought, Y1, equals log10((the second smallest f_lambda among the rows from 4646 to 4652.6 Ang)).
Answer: 0.981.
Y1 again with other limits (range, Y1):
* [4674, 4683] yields 0.966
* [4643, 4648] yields 0.986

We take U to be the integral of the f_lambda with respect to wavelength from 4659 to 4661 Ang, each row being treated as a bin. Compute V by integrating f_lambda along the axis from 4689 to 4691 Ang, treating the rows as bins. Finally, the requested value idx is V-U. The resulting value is 3.8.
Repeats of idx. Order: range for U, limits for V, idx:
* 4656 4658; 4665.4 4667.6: 5.7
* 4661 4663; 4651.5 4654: 5.8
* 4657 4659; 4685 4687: -1.8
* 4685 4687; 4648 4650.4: 4.9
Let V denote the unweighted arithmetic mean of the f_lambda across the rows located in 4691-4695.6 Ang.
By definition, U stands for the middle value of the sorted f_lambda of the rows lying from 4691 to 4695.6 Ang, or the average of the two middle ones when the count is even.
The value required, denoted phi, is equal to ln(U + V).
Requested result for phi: 3.18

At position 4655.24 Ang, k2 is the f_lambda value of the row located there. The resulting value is 10.95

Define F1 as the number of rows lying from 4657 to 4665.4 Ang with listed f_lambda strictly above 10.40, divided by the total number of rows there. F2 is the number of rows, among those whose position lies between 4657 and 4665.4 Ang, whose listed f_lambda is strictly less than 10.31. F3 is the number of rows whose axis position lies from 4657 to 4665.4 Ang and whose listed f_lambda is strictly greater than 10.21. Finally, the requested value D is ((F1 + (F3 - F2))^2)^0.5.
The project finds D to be 2.5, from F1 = 0.5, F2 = 3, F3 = 5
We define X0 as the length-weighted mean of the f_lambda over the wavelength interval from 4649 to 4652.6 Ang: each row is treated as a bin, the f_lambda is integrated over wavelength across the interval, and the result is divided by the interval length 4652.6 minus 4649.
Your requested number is 9.8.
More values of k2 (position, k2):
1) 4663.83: 11.14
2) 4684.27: 10.04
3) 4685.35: 9.776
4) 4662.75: 10.18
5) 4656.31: 10.4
